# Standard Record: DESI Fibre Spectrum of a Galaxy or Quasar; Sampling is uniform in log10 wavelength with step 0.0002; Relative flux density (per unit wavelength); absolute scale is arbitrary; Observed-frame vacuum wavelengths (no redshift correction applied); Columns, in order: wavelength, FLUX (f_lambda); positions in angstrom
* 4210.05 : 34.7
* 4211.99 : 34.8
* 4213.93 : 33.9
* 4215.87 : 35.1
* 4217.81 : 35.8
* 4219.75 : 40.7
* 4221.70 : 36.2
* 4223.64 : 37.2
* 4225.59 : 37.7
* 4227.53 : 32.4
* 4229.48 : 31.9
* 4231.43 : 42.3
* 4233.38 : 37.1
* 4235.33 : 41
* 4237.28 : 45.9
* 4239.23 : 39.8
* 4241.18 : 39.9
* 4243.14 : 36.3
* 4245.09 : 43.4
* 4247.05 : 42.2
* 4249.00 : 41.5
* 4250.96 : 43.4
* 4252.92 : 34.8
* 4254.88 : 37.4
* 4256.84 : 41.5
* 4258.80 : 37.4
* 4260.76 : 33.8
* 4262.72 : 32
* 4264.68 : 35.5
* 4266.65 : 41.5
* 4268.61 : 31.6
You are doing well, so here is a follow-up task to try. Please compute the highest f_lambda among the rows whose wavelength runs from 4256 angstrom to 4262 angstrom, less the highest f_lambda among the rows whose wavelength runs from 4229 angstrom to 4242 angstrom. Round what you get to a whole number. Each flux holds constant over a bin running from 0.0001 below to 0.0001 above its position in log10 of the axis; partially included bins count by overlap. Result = -4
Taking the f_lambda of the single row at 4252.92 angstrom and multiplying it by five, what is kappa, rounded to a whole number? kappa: 174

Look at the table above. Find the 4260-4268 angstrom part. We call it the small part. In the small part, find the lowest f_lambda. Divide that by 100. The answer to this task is 0.320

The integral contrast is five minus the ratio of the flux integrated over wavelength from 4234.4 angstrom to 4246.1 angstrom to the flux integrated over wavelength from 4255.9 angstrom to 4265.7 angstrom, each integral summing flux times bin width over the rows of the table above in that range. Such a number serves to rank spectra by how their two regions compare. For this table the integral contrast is 3.6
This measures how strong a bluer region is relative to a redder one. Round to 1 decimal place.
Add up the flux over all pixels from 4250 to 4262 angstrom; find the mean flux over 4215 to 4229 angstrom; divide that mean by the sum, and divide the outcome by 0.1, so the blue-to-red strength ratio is 1.6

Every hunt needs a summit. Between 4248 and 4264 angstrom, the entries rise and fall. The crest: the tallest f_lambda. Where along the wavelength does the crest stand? 4250.96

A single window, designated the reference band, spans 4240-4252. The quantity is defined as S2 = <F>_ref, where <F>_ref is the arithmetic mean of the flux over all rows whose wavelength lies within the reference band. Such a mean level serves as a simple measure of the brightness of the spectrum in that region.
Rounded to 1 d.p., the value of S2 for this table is 41.1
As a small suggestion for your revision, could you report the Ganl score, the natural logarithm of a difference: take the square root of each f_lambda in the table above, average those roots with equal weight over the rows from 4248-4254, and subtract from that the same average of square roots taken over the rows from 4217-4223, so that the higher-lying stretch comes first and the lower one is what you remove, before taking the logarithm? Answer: -1.7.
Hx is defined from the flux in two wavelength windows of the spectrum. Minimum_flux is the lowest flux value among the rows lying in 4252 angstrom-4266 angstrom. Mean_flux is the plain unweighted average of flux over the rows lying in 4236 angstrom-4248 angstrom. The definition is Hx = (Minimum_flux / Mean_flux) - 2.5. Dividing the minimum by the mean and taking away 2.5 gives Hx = -1.72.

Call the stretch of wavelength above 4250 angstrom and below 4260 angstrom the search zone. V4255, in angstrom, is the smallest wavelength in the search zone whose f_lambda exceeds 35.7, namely 4250.96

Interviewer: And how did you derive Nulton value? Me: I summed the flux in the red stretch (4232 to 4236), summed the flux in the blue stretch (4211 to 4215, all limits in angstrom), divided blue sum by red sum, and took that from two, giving 1.12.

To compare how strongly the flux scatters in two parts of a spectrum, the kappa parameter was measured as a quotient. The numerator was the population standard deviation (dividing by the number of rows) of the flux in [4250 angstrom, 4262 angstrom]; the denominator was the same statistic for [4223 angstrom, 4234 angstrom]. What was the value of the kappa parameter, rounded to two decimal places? 0.97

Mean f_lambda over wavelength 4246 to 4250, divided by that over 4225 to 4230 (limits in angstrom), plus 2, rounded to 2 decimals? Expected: 3.23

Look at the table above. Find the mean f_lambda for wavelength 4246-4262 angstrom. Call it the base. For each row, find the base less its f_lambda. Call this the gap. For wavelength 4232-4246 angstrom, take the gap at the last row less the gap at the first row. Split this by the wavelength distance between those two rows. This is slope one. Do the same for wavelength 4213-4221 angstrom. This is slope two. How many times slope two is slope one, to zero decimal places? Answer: 0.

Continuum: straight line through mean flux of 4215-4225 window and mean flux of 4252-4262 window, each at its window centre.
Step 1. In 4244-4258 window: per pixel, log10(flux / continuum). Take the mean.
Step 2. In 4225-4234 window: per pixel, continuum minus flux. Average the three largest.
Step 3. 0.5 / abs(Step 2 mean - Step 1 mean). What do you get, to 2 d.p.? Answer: 0.16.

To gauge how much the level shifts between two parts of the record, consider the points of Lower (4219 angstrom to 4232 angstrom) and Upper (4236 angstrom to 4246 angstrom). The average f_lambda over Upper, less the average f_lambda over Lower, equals 4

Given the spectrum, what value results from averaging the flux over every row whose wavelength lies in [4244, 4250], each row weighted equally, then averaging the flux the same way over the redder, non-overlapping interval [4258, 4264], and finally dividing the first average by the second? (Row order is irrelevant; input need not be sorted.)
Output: 1.23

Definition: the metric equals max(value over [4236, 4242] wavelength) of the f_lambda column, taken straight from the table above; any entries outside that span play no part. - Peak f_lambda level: 45.9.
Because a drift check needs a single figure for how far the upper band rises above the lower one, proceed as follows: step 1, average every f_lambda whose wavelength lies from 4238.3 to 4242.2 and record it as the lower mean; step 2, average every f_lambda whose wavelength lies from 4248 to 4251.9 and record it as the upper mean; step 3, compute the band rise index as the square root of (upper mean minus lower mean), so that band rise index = 1.6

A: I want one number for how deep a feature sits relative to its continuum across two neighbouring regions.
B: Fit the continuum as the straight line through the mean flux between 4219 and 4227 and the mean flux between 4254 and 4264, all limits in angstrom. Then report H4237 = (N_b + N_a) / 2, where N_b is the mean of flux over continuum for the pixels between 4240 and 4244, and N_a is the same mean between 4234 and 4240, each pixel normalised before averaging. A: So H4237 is 1.08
